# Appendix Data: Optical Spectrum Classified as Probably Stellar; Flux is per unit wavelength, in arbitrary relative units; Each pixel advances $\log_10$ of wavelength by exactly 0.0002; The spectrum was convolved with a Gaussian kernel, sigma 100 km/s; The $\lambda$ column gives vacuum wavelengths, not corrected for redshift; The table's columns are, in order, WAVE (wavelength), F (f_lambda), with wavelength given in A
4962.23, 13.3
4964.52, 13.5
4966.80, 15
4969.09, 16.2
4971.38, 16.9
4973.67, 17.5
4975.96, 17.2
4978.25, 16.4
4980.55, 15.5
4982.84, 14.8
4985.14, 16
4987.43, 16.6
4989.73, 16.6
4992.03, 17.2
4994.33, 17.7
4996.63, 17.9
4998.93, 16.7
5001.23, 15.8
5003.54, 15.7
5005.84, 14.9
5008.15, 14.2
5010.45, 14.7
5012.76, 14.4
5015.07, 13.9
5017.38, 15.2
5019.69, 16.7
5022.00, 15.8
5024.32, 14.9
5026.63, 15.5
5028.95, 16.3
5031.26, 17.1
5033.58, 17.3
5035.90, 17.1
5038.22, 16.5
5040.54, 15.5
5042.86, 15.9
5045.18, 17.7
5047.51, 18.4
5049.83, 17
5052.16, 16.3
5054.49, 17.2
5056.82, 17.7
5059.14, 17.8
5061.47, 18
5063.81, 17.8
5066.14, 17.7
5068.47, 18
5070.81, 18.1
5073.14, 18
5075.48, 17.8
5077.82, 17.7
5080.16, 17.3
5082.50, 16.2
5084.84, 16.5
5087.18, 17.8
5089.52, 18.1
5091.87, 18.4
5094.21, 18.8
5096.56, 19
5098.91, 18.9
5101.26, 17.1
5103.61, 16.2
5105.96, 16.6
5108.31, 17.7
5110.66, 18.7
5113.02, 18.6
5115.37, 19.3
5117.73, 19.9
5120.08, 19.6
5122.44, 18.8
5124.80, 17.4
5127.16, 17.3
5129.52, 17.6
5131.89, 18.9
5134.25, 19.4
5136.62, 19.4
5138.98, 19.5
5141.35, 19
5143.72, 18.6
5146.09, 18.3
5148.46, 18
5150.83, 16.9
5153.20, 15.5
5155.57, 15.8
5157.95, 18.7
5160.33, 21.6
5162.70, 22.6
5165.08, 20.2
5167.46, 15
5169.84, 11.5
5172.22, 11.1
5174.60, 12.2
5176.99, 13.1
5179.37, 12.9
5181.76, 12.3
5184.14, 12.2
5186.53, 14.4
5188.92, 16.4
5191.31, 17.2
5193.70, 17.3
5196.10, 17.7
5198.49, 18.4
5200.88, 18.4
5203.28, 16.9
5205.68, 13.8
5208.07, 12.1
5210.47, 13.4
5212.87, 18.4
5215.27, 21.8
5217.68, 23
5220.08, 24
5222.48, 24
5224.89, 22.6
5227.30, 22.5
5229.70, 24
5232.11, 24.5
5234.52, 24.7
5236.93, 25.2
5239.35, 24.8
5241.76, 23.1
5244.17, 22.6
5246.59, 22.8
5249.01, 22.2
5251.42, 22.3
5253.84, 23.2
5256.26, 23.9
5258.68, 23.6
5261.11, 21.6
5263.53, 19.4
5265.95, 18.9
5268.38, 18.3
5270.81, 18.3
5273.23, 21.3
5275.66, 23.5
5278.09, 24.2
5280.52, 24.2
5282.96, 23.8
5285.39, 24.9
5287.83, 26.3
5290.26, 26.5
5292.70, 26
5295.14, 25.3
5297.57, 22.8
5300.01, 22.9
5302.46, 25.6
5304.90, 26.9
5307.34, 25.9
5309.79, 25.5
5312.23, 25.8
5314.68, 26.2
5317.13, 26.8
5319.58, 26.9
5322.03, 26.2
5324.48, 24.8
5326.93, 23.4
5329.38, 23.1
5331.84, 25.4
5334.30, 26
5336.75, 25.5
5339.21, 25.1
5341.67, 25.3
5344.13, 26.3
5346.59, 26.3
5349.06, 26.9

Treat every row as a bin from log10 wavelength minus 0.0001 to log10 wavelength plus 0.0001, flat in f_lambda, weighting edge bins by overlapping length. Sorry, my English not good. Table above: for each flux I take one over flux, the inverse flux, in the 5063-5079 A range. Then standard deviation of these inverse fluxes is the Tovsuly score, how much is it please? 0.0005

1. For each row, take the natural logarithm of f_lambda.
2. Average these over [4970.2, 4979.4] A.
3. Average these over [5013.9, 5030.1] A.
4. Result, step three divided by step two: 0.97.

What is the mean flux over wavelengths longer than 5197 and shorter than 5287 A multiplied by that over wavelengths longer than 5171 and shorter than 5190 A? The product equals 281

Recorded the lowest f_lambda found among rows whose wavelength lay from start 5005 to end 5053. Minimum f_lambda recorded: 13.9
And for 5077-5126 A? 16.2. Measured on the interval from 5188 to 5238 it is 12.1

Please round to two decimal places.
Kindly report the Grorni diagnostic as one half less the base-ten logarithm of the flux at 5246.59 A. -0.86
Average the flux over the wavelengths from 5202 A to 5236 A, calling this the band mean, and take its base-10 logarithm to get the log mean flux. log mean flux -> 1.31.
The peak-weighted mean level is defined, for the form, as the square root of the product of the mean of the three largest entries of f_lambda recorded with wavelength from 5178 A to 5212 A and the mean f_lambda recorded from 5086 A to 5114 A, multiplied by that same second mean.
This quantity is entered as 325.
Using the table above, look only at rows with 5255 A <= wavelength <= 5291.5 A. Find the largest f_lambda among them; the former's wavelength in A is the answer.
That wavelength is 5290.26 A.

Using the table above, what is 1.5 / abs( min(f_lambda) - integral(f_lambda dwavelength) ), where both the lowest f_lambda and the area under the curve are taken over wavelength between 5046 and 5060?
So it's 0.0066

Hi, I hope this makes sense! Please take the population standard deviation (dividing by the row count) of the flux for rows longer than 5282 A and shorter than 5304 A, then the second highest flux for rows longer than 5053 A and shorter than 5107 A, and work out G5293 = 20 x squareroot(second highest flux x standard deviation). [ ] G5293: 100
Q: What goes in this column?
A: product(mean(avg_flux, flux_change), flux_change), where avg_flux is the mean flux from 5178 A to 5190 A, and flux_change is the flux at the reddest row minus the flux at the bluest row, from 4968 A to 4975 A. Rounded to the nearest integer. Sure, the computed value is 10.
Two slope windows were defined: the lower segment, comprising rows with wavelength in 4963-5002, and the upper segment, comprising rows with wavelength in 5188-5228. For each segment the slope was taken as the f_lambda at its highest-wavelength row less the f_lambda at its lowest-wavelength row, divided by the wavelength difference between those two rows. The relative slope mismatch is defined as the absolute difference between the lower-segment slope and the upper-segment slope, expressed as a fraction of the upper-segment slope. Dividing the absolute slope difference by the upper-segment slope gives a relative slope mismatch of 0.6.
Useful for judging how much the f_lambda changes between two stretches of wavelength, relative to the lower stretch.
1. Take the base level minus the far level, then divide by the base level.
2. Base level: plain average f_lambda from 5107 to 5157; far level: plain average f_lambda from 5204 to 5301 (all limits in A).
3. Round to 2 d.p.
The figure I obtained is -0.22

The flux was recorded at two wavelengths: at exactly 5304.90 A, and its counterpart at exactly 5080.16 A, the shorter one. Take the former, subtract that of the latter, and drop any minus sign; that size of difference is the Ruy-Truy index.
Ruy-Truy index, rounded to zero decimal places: 10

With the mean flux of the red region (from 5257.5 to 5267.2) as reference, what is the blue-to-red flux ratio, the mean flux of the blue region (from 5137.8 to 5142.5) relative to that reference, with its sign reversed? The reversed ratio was -0.92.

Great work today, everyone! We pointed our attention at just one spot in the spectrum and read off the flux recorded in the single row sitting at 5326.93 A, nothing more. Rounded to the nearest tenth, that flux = 23.4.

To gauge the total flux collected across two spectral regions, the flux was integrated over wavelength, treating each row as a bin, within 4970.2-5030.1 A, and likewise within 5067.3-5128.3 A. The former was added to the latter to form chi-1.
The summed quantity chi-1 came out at 2054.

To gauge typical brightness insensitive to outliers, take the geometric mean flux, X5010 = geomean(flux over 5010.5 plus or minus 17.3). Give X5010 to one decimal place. 15.6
